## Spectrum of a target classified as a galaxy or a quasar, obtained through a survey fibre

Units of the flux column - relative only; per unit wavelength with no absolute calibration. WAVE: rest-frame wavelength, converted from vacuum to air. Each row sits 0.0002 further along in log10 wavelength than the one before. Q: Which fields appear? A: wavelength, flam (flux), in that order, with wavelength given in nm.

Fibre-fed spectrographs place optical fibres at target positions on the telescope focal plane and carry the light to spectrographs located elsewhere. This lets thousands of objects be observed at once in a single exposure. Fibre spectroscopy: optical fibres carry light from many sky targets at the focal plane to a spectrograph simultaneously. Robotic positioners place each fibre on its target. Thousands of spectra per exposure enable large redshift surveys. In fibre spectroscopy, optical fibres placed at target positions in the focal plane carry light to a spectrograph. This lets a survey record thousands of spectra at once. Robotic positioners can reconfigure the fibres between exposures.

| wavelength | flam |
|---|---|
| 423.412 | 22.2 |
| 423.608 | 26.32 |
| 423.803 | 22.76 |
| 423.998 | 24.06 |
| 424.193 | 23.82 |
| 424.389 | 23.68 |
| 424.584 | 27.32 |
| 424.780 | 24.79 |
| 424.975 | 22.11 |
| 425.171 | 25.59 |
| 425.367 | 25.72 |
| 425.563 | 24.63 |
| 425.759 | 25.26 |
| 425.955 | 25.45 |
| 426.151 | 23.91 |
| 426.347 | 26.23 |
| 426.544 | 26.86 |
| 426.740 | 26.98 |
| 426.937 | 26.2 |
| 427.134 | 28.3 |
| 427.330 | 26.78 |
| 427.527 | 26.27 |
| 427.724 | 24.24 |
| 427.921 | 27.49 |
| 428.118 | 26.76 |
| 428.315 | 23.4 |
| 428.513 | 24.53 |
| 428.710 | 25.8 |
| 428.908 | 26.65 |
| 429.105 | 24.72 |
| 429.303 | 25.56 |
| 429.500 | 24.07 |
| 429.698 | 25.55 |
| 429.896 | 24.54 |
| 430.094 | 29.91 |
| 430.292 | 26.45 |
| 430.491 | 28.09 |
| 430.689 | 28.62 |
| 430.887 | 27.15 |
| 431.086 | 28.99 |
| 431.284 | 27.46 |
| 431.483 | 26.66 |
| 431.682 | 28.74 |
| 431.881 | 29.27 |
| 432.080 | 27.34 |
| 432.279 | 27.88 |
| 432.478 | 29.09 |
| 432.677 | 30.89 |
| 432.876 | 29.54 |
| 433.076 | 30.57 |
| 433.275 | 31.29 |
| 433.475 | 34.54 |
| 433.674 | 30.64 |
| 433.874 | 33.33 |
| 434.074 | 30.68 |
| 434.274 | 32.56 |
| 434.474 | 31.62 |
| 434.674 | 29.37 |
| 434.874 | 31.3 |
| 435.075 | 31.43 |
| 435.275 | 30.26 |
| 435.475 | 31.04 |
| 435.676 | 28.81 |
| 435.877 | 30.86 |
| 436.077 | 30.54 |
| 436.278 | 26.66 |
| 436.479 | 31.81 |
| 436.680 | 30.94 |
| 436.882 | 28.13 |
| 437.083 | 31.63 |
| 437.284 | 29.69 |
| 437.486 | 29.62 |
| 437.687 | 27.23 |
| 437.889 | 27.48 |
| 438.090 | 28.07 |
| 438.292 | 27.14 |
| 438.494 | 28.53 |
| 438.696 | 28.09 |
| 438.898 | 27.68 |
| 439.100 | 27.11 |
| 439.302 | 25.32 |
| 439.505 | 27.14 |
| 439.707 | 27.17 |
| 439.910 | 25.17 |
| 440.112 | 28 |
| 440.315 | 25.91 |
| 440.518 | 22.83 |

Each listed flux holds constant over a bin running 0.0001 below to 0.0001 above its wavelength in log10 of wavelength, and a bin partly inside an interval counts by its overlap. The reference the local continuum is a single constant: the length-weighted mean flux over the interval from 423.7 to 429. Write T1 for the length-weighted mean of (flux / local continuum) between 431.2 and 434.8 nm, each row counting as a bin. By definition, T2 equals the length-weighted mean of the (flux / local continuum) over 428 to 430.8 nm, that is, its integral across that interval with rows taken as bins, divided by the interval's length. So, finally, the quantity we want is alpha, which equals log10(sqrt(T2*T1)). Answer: 0.043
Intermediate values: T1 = 1.19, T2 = 1.03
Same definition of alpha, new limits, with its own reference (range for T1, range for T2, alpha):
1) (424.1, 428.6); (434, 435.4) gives 0.045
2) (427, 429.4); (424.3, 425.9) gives 0.000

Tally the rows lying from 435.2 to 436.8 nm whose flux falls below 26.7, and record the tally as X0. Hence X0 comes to 1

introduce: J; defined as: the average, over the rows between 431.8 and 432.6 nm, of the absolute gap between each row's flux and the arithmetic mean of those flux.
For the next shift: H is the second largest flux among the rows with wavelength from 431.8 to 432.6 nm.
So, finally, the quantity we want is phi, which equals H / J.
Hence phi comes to 37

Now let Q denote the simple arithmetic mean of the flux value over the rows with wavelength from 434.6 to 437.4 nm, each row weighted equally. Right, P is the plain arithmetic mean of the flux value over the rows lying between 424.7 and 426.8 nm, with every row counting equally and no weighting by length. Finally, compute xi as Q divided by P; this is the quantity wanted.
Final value 1.20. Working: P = 25.2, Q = 30.2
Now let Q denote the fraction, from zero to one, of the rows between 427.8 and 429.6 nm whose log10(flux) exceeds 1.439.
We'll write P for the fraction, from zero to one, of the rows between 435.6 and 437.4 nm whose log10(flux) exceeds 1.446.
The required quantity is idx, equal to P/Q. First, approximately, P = 0.9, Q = 0.11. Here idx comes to 8.0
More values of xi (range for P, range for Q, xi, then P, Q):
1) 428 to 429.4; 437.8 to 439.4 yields 1.08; 25.3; 27.4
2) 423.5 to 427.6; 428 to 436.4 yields 1.13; 25.4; 28.6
